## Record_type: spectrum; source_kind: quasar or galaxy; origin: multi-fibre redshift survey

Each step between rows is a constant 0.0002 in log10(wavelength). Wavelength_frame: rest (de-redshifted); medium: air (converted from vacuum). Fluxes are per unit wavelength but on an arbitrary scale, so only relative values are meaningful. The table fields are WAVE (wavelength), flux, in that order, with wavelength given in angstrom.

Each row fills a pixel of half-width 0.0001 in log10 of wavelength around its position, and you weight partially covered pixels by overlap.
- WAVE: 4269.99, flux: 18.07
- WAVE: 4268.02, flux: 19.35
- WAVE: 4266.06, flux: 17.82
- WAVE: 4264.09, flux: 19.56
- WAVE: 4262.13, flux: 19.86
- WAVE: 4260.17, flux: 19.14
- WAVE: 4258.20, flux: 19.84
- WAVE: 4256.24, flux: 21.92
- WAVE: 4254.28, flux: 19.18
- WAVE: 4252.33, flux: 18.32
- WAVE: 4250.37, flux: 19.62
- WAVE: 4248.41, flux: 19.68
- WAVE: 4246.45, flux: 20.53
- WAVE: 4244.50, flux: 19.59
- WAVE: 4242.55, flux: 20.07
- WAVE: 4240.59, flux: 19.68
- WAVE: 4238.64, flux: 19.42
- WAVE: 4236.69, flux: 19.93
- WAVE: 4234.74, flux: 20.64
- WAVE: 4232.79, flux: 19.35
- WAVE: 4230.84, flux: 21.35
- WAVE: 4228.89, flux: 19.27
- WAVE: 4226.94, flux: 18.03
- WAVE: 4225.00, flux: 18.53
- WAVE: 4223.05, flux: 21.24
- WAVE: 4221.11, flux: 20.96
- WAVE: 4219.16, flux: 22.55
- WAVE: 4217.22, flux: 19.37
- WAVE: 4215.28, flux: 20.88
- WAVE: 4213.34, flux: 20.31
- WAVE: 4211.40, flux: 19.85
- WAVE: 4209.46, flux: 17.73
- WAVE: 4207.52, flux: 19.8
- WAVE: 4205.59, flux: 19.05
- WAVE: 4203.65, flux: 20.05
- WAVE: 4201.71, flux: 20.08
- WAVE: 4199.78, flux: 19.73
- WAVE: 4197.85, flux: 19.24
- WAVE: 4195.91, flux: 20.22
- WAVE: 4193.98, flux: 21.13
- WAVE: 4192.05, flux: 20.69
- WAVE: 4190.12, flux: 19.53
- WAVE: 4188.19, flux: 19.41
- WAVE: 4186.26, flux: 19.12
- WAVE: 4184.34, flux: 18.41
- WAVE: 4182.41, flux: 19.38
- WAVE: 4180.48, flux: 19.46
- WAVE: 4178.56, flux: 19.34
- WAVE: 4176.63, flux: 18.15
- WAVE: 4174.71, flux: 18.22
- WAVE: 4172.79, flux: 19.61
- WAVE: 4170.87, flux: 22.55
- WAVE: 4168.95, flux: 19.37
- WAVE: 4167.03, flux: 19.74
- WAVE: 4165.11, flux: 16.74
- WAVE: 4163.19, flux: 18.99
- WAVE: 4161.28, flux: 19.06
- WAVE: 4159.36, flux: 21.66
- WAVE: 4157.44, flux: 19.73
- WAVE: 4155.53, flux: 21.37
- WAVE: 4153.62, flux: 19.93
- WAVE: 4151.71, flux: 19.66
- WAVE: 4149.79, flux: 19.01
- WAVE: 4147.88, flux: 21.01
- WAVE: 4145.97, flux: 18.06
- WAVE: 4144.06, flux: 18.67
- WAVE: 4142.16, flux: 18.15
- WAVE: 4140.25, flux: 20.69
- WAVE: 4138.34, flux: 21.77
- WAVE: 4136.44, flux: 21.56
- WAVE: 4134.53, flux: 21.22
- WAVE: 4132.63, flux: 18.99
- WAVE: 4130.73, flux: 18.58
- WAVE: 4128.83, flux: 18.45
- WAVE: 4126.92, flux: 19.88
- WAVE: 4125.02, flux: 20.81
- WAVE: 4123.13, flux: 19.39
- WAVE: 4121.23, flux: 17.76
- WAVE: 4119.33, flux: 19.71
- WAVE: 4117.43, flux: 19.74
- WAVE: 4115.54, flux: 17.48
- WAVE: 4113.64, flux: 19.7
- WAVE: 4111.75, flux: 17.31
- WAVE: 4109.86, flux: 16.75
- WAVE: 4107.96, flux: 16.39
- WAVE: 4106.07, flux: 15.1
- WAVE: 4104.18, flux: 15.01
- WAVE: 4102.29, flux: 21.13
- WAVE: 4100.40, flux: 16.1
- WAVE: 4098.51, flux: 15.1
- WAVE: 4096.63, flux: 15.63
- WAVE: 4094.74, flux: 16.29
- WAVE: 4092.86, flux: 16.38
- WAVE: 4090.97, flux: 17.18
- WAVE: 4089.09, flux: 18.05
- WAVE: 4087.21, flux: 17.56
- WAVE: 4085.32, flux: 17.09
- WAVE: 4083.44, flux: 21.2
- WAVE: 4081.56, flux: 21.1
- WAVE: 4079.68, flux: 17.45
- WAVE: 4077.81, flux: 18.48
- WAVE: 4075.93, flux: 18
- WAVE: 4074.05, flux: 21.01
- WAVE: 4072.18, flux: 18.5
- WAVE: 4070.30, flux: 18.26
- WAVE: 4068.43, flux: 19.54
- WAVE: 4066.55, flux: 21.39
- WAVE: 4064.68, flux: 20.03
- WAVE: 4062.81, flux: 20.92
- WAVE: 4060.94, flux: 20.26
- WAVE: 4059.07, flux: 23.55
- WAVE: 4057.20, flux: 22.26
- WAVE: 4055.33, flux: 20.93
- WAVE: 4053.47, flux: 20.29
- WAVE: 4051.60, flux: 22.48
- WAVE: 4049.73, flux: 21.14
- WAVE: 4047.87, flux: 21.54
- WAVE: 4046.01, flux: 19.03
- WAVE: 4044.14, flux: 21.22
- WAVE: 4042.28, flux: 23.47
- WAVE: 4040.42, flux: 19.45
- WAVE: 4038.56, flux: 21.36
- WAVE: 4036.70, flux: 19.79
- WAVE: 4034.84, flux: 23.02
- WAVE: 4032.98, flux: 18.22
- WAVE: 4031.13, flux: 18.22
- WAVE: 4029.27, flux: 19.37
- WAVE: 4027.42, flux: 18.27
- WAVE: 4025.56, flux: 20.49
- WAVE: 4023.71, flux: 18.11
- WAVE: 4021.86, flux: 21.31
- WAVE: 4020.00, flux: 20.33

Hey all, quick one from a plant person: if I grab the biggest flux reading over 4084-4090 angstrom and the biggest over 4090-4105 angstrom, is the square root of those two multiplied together 19.5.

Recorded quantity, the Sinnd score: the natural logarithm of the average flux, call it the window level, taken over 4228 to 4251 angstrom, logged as 2.992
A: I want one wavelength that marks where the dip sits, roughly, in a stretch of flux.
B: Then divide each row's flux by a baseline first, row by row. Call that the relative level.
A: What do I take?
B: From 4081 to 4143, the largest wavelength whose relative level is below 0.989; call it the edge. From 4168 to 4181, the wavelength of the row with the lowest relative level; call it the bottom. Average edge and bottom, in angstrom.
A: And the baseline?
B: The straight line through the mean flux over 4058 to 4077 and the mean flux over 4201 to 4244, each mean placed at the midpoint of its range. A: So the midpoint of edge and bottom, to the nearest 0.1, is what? 4159.4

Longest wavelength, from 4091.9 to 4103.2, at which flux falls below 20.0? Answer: 4100.40 angstrom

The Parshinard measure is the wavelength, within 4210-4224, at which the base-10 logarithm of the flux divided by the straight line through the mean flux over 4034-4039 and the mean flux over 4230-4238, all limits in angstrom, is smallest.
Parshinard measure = 4217.22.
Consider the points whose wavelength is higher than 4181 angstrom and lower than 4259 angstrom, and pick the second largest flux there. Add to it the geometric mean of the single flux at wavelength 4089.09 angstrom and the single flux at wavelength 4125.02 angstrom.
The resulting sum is 41.3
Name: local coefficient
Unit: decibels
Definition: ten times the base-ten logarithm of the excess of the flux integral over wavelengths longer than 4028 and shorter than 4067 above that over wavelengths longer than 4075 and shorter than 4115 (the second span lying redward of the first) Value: 21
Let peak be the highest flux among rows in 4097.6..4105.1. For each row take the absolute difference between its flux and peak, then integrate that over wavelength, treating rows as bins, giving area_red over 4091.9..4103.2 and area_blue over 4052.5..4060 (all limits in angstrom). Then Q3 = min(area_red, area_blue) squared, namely 74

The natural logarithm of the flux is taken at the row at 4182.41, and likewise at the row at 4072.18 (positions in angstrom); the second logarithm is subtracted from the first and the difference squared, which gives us 0.0022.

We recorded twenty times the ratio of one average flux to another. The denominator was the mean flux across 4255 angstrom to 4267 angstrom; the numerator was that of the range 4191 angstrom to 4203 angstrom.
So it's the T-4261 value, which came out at 20.5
